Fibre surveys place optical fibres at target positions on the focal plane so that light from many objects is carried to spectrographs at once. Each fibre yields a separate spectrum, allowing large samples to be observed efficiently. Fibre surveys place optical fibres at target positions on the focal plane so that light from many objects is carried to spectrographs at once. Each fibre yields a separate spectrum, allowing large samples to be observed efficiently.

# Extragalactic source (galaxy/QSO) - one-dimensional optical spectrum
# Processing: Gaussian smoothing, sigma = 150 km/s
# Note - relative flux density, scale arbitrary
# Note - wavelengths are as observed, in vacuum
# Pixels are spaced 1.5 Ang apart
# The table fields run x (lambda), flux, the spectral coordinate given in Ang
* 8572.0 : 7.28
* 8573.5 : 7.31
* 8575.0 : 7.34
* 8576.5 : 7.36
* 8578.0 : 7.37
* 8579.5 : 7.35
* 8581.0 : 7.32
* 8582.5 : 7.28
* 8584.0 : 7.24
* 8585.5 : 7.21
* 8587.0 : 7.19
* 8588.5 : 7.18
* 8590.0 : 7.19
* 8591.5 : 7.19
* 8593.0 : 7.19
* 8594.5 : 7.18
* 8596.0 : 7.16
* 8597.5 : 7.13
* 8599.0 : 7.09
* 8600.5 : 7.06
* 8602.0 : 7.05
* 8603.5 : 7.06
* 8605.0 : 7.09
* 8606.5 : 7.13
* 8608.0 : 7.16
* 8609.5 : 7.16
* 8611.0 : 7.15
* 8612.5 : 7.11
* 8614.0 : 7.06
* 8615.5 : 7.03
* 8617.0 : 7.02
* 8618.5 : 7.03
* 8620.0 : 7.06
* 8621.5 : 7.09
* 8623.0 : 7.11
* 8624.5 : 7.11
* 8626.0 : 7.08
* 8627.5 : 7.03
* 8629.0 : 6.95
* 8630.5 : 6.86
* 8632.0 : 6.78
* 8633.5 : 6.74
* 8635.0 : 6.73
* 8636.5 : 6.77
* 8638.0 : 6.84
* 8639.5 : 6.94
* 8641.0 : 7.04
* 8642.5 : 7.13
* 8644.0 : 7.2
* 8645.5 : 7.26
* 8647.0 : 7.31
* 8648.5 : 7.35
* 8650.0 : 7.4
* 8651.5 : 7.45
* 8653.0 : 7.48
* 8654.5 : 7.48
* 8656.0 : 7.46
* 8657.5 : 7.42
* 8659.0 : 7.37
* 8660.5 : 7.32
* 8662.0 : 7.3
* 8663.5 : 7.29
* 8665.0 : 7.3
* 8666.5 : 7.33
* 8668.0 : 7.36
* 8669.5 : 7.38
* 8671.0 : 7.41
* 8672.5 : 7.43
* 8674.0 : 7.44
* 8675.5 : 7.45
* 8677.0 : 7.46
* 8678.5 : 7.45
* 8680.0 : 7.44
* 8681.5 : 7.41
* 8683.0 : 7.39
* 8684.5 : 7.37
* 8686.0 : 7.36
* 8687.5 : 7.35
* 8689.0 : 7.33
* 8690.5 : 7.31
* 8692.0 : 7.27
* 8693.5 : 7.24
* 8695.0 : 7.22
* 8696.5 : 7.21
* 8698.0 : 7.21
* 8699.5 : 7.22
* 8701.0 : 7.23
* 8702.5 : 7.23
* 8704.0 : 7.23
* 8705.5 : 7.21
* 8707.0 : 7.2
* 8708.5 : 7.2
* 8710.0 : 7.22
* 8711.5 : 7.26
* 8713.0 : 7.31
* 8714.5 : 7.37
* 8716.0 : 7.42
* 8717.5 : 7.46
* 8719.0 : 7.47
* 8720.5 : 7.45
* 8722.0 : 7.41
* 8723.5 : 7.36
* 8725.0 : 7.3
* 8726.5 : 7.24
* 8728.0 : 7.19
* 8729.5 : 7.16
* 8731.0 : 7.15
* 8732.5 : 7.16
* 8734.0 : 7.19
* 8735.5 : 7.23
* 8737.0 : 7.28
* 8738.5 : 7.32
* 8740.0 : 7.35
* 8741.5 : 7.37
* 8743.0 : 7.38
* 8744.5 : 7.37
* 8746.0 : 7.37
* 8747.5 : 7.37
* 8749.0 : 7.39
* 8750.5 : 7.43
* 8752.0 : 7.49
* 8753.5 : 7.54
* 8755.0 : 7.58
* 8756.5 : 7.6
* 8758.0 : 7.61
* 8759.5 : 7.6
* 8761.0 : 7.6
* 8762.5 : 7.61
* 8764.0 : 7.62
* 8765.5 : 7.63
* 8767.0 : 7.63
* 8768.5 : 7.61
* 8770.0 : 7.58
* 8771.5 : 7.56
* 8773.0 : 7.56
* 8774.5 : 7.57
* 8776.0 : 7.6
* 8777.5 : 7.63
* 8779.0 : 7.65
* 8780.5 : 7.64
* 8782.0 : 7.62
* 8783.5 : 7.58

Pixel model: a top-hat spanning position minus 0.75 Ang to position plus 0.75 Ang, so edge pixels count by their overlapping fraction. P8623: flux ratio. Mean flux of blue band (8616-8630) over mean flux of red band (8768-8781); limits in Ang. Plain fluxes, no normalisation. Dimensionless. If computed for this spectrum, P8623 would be 0.93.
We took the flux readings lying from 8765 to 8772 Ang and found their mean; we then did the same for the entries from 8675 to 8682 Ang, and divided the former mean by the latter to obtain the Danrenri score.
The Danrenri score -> 1.02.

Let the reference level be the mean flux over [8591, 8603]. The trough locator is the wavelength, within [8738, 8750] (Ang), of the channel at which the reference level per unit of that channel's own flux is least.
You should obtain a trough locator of 8749.0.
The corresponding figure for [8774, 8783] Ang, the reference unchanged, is 8779.0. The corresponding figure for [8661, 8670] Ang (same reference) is 8669.5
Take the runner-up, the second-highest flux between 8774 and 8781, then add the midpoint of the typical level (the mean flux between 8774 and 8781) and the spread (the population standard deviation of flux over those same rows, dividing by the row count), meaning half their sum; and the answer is 11.46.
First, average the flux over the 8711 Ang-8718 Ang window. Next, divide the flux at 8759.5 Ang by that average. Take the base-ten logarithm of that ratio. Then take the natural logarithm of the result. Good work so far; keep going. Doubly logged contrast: -4.29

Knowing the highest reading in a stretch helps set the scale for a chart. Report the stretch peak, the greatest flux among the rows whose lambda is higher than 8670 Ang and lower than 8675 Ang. 7.44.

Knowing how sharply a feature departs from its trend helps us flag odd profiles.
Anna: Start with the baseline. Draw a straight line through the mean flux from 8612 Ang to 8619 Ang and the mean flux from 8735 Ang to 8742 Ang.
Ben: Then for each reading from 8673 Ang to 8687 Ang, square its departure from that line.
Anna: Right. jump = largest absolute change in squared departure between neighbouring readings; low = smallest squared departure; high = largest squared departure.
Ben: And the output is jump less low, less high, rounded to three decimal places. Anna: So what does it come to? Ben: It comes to -0.089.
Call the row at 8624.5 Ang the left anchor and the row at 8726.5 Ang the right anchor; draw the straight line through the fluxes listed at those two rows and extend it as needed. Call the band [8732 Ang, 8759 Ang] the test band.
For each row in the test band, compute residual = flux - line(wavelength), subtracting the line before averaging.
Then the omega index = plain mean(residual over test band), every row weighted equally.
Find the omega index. 0.13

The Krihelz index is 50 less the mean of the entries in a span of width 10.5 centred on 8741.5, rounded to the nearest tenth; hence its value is 42.7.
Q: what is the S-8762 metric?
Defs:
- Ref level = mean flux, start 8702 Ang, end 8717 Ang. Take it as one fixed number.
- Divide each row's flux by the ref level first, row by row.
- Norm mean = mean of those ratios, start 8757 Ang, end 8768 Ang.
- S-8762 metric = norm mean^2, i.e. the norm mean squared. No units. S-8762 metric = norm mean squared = 1.10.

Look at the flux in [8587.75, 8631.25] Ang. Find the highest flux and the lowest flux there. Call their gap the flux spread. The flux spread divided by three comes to 0.11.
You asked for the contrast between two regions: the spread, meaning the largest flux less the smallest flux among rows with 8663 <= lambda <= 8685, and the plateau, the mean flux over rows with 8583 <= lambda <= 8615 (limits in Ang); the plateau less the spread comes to 6.97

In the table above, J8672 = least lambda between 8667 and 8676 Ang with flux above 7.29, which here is 8668.0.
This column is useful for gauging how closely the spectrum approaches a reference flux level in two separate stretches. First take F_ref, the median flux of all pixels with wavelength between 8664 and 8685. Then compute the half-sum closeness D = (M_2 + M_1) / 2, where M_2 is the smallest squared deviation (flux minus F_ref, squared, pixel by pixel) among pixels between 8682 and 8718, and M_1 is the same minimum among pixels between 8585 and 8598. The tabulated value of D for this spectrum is 0.020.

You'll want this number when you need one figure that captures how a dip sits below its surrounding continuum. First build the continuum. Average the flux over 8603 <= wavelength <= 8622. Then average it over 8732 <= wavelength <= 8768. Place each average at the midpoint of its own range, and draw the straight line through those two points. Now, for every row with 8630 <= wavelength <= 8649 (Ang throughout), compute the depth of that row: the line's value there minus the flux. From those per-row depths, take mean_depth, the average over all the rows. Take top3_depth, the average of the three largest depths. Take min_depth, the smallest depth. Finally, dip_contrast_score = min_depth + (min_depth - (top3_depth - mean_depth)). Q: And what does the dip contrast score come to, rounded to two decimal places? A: -0.57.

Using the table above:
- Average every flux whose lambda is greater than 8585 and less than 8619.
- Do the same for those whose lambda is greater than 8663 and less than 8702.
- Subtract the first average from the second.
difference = 0.22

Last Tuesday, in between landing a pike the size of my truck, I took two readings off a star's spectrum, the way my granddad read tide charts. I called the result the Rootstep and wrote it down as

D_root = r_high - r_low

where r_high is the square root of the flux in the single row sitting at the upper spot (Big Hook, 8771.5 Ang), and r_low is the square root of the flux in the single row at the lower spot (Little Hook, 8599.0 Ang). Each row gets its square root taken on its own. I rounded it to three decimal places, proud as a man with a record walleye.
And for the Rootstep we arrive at 0.087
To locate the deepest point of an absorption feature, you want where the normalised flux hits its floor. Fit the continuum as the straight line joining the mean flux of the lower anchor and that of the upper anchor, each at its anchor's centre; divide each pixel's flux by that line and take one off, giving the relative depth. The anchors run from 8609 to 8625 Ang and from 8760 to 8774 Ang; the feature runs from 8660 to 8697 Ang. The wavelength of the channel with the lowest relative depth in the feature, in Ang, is 8696.5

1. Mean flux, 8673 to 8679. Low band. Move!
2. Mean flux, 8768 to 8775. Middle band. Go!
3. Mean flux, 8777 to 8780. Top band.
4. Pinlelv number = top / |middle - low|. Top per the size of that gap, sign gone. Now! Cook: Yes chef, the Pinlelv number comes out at 61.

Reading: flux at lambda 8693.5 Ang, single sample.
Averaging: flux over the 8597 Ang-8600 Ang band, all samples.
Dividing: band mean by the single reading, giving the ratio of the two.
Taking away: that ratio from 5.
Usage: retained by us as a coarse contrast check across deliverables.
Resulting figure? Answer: 4.02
